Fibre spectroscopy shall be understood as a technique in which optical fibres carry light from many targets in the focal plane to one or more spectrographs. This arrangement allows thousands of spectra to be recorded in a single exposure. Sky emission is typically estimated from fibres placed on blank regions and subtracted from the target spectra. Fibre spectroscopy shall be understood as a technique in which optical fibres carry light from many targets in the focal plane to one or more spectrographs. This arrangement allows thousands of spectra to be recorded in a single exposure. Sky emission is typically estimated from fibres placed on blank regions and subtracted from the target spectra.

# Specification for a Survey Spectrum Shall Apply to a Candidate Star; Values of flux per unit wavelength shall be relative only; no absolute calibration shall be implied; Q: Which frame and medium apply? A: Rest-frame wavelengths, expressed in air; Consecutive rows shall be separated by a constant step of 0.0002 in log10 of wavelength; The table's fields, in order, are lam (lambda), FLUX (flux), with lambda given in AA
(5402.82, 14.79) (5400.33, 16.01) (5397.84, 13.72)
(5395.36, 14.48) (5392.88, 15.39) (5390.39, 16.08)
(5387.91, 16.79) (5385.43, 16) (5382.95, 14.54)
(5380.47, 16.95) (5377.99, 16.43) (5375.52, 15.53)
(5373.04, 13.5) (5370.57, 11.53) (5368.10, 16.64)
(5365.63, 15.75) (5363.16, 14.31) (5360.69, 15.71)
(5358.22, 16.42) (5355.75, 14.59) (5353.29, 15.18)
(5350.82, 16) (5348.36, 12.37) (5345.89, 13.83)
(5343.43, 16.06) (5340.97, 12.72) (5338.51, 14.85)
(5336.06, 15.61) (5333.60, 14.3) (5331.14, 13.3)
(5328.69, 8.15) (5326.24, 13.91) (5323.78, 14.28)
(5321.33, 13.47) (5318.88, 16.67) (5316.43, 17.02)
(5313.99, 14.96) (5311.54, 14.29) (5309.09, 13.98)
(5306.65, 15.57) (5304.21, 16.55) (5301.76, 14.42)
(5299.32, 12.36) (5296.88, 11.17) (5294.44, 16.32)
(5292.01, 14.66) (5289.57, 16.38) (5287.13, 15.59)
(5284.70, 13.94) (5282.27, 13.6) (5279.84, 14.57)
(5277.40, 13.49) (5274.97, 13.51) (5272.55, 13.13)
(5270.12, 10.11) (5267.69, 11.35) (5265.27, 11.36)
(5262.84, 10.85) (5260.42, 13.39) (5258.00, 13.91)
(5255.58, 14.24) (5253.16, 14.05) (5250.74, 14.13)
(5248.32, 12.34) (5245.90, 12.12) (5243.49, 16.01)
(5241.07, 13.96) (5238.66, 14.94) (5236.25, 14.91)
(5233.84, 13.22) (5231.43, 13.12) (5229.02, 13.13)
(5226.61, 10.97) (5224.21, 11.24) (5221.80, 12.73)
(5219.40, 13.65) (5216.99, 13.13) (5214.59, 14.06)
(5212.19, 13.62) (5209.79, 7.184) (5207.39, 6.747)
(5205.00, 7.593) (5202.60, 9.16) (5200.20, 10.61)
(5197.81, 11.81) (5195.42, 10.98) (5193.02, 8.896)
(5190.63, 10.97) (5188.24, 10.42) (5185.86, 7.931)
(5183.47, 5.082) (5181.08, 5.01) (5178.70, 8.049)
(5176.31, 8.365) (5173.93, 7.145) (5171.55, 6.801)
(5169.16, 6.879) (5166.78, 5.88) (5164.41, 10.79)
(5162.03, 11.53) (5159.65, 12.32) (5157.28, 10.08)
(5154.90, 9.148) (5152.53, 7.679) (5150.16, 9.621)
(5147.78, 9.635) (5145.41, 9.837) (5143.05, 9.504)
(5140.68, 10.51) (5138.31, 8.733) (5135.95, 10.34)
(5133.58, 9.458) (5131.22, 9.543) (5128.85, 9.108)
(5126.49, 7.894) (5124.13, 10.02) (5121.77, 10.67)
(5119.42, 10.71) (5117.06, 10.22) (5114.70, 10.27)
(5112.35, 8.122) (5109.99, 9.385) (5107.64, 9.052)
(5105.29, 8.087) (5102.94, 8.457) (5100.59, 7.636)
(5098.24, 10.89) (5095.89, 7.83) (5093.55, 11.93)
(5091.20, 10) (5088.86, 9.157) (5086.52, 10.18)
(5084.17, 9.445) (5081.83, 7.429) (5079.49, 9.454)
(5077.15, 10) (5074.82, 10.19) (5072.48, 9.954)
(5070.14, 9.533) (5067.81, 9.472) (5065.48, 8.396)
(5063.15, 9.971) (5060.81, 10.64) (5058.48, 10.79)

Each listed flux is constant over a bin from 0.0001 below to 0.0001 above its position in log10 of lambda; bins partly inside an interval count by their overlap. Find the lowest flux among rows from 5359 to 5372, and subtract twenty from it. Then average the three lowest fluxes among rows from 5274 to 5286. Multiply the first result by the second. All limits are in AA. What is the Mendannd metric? -115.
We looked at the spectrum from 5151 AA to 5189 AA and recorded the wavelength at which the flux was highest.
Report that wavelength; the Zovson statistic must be 5159.65 AA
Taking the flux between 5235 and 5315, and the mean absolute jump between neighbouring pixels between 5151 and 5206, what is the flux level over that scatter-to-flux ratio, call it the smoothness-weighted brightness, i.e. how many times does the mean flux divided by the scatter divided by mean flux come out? 130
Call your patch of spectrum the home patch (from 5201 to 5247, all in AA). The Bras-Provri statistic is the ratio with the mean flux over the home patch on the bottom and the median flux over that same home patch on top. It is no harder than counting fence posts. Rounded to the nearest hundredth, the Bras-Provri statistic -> 1.08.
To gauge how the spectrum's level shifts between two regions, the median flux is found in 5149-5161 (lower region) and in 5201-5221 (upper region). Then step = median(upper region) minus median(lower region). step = 1.5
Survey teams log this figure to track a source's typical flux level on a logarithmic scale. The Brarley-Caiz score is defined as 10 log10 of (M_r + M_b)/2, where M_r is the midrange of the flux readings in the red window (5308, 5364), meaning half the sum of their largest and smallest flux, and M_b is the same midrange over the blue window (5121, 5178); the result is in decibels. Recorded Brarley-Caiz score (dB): 10.35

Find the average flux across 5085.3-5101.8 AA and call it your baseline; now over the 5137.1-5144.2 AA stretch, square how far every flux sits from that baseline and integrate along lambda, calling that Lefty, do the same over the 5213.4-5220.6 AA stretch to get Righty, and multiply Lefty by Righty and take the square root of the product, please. 21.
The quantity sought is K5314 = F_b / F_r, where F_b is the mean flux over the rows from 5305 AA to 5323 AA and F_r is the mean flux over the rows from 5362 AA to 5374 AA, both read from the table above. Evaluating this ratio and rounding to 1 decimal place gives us 1.1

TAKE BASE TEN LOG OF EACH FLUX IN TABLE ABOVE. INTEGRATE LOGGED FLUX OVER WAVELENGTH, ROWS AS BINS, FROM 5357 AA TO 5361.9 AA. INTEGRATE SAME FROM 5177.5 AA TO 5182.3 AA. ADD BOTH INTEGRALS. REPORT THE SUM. 9.8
